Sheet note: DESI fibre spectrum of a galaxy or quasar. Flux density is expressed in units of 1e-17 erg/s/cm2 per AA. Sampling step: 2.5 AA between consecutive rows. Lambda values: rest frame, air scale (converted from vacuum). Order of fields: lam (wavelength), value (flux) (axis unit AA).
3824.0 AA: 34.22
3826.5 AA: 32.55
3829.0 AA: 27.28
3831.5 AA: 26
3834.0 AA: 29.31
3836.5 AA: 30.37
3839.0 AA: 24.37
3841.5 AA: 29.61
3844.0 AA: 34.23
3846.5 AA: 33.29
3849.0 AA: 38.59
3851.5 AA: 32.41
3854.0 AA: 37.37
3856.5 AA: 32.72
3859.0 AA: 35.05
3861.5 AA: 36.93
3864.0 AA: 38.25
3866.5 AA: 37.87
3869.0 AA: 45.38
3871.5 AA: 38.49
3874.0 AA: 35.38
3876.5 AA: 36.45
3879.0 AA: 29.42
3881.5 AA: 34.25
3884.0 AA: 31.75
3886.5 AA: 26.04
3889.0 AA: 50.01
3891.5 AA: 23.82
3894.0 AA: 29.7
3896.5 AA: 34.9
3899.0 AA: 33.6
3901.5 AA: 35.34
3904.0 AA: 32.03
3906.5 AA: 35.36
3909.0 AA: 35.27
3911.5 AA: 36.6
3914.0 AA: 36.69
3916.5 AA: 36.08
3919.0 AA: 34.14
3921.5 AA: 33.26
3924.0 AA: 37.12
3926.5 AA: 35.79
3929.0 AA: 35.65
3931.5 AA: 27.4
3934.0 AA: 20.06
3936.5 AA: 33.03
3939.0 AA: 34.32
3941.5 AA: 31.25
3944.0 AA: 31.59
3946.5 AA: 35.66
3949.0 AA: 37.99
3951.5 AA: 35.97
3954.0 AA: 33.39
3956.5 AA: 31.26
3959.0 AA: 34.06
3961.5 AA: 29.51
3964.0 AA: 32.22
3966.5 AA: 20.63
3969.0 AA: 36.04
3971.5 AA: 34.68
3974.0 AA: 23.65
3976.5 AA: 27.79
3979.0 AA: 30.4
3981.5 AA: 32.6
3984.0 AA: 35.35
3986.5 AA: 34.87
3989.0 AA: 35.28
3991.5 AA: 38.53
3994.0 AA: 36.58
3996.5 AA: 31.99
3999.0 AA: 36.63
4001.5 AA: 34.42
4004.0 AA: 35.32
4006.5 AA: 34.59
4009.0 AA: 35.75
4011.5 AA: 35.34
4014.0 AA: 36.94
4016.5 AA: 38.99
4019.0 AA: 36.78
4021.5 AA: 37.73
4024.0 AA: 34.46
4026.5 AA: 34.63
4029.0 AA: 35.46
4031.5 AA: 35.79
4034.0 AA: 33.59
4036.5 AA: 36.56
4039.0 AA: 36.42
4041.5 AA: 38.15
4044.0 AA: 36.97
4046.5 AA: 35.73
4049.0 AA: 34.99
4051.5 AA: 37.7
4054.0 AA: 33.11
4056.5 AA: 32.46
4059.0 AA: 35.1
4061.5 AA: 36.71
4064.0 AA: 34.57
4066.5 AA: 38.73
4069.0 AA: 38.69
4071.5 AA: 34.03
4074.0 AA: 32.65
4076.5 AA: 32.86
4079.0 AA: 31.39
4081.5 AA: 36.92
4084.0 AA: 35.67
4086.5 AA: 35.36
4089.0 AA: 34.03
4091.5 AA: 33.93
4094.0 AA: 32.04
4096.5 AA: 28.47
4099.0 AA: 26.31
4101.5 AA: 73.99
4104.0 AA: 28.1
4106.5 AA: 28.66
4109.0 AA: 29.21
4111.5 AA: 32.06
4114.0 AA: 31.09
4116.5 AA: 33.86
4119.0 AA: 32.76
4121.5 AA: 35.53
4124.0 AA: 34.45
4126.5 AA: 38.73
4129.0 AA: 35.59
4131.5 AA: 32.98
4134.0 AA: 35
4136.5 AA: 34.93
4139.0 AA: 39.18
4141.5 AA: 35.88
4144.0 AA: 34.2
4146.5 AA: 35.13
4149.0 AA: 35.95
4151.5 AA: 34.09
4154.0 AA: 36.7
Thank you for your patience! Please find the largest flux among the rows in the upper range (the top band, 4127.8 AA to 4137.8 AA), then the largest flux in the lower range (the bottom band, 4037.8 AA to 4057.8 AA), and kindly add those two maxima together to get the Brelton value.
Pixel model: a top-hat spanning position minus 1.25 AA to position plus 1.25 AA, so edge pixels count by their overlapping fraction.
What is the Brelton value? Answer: 74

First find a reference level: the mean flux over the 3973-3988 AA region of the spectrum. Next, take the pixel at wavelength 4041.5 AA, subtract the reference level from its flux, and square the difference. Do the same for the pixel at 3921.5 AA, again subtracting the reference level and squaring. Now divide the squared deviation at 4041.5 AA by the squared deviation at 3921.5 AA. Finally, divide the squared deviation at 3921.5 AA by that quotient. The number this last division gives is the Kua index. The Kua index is 1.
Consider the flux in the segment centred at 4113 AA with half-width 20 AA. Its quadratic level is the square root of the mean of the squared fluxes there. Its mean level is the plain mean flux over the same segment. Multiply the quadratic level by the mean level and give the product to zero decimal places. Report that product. 1254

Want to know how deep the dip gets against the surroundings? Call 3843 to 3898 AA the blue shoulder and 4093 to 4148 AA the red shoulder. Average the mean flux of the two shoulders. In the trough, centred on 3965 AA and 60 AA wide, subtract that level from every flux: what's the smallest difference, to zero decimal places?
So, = -14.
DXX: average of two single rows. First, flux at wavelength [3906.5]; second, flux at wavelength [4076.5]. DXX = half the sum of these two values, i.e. 34.1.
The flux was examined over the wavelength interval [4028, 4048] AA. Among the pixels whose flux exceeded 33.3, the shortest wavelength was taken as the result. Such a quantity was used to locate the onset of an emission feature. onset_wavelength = 4029.0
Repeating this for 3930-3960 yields 3939.0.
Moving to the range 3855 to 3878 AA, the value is 3859.0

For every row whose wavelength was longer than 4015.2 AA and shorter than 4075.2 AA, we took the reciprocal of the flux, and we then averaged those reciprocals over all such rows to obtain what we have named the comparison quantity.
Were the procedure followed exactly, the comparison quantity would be 0.0280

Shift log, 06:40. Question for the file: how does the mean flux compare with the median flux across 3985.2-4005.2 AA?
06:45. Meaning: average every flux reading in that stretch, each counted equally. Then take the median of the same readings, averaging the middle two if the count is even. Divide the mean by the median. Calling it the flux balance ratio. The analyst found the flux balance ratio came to 1.00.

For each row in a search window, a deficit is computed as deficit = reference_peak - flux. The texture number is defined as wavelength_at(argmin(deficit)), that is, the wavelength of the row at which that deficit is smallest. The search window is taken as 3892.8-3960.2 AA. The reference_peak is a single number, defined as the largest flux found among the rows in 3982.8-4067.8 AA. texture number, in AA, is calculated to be 3949.0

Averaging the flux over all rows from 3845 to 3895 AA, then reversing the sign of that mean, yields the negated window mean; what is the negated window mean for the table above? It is -35.2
